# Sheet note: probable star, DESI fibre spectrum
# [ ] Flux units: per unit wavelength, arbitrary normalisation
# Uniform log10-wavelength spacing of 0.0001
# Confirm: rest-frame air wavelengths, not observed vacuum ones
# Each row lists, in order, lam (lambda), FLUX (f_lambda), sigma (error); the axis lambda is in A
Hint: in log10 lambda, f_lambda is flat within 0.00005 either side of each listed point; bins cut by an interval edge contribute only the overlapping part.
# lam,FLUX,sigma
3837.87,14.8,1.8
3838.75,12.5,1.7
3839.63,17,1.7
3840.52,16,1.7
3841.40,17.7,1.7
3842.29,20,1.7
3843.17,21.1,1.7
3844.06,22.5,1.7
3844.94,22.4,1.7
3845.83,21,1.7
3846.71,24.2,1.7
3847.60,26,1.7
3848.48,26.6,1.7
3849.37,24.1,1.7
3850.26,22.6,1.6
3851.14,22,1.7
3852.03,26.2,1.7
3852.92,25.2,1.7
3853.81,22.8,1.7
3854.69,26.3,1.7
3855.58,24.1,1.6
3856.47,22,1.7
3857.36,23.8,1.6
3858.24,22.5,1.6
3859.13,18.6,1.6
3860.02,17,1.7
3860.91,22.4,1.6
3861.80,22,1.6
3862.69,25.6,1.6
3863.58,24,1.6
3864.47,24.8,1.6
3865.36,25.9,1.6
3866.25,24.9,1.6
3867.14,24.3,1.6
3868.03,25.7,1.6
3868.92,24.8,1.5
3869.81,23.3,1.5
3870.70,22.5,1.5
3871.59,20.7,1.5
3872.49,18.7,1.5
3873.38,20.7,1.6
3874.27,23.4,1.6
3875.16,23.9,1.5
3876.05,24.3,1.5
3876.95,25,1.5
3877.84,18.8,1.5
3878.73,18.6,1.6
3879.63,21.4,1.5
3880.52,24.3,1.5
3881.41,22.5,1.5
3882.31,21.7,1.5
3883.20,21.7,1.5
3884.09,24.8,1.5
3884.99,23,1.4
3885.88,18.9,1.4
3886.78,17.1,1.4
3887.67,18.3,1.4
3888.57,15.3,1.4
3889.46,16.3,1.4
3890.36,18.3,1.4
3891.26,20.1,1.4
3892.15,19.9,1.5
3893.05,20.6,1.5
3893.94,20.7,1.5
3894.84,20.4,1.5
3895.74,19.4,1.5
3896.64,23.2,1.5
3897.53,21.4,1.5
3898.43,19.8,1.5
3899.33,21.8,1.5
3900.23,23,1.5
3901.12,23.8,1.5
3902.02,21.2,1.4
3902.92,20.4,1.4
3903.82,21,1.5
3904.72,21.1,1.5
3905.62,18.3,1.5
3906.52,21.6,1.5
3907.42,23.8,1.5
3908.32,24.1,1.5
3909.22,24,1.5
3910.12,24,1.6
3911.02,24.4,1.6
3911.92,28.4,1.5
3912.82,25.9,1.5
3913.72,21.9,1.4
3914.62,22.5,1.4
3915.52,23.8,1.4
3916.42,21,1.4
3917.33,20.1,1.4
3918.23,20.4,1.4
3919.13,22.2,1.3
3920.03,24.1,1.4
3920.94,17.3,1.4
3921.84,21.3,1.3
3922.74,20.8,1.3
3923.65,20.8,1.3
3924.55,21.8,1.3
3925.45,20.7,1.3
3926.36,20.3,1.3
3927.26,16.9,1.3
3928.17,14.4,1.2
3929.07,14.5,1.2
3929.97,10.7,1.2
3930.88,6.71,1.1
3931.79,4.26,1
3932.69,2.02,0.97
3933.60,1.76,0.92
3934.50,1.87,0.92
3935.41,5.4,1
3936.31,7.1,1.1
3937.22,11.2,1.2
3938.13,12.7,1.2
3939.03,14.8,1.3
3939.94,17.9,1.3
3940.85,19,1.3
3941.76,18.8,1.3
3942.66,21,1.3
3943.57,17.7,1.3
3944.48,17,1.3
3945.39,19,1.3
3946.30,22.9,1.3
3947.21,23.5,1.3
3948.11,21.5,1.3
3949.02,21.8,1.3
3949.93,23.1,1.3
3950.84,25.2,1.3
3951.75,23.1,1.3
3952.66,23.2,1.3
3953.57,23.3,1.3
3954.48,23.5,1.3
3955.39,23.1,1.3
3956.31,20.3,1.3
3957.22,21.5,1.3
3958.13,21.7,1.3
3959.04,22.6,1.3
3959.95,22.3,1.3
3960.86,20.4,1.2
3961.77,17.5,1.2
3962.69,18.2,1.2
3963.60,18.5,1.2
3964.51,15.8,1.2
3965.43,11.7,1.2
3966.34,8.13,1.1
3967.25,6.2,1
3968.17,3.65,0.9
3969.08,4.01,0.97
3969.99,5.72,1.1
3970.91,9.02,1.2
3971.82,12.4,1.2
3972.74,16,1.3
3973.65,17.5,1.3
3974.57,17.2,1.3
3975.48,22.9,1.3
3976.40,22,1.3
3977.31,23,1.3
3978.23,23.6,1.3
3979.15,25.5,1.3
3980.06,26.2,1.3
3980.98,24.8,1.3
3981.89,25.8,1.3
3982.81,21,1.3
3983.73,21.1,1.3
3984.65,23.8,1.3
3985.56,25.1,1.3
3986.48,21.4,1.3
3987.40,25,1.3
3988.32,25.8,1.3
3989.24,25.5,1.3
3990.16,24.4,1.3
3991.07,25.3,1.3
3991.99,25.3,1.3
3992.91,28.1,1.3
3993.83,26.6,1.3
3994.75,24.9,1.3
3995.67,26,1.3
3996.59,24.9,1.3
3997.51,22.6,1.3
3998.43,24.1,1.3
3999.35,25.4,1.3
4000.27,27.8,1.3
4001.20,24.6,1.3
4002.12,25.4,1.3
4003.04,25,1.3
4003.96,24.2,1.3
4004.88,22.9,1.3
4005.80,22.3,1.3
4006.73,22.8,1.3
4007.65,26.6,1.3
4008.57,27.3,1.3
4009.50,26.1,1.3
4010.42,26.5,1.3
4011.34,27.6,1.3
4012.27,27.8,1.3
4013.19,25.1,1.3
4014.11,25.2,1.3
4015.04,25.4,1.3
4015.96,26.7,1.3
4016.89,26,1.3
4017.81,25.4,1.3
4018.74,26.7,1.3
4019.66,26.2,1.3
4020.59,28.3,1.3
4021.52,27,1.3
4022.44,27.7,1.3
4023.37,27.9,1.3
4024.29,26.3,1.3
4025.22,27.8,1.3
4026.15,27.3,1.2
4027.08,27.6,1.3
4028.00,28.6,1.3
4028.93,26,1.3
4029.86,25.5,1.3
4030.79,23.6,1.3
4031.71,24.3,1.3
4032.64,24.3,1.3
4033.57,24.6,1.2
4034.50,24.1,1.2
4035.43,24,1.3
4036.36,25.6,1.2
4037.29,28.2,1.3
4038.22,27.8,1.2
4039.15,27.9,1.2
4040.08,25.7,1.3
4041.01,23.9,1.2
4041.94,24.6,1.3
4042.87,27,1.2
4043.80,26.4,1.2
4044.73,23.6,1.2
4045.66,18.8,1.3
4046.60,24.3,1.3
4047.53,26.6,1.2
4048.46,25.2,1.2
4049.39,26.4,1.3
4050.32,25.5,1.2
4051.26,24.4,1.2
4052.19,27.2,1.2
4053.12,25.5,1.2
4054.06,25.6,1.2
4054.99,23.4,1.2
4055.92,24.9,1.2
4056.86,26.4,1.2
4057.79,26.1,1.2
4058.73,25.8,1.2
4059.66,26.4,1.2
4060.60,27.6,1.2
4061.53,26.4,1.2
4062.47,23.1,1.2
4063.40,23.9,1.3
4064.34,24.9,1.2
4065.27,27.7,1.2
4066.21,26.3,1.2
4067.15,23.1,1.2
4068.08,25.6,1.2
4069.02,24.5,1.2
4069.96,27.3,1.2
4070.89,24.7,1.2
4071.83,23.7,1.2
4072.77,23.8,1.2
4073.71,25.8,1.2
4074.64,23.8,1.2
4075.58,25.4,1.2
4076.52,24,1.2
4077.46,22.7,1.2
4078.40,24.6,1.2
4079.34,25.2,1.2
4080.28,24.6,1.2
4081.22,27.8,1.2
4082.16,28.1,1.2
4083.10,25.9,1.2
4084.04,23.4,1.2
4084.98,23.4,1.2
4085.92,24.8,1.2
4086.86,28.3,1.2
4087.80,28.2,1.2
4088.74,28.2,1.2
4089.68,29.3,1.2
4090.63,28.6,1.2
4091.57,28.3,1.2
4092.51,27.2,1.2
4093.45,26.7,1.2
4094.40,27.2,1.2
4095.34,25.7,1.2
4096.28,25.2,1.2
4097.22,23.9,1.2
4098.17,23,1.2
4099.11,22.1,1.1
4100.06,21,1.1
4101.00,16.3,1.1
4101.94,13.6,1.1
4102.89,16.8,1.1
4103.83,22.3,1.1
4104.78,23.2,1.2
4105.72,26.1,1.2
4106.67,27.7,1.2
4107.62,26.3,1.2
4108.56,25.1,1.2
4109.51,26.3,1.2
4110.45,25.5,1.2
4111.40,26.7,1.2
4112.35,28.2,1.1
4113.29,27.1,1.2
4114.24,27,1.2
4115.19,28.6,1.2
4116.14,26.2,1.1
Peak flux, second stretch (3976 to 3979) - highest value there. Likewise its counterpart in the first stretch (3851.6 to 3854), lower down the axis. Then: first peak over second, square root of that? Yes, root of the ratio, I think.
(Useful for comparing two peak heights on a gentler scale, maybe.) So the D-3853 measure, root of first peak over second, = 1.05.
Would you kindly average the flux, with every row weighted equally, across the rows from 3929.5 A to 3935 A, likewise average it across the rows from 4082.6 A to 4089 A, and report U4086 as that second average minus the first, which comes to 21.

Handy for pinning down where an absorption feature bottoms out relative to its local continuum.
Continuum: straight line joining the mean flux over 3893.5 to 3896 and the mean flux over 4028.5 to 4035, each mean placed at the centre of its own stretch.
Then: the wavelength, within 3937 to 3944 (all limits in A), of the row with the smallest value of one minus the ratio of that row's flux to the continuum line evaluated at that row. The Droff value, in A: 3942.66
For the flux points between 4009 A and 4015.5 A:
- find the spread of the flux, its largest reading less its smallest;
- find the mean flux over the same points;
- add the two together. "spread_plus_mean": 28.9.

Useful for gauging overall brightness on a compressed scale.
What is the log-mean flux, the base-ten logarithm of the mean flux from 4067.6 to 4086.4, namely 1.40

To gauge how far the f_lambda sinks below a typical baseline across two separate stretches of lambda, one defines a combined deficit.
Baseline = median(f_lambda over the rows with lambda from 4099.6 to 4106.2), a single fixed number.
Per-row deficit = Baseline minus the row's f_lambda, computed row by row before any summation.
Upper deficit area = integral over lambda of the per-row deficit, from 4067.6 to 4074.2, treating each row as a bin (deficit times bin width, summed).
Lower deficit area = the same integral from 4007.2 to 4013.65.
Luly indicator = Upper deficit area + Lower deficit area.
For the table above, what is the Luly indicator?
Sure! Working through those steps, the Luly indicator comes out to -64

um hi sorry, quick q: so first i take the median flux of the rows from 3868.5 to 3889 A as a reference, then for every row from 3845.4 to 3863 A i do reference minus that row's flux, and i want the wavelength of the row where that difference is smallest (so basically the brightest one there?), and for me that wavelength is 3848.48 A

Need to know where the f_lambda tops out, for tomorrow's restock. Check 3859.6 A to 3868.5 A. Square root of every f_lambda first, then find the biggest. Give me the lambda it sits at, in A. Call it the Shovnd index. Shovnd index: 3865.36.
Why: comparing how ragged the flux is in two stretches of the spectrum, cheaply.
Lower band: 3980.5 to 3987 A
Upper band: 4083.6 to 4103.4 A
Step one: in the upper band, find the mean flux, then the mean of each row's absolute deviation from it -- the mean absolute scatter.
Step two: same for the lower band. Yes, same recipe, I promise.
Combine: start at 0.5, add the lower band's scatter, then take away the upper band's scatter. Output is -1.1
